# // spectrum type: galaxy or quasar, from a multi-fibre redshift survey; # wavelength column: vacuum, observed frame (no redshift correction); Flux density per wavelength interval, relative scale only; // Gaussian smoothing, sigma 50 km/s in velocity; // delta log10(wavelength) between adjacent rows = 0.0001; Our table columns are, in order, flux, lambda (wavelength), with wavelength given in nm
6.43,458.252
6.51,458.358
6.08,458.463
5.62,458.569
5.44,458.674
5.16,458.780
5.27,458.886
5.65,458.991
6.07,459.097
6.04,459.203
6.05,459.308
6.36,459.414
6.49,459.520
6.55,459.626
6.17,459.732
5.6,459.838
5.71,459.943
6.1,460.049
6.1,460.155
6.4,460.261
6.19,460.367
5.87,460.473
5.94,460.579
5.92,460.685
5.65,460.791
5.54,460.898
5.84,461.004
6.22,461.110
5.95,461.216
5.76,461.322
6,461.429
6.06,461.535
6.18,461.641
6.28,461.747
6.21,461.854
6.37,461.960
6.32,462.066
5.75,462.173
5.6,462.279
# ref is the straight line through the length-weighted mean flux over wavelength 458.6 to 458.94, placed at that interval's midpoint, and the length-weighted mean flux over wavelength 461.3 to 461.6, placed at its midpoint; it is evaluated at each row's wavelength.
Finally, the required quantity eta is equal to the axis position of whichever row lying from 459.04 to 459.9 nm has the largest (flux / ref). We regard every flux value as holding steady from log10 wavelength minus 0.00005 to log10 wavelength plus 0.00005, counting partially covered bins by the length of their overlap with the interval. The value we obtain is 459.626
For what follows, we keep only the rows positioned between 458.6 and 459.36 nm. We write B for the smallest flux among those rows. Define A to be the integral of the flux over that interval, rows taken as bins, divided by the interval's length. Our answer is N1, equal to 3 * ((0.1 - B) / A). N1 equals -2.68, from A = 5.67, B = 5.16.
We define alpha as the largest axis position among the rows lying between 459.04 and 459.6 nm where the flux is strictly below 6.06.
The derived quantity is 459.308 nm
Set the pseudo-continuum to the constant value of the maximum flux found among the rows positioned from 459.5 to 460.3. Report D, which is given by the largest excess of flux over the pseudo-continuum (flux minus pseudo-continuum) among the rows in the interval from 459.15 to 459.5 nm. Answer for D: -0.19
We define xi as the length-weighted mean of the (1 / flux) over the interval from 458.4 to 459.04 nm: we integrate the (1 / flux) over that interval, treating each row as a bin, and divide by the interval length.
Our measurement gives 0.181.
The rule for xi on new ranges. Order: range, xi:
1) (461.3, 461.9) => 0.164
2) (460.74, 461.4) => 0.171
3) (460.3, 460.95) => 0.171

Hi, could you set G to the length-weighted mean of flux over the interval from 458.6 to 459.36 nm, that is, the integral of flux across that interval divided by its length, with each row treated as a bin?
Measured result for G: 5.67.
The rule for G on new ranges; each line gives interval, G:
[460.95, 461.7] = 6.01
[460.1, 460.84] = 6.01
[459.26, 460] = 6.13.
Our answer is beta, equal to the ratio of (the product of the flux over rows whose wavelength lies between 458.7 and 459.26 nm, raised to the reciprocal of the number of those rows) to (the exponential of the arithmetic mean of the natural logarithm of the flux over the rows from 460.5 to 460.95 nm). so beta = 0.98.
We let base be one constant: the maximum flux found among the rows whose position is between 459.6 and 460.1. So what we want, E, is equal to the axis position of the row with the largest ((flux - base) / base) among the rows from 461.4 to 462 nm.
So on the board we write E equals 461.960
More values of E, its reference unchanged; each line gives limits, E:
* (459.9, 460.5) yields 460.261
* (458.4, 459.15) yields 458.463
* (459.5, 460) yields 459.626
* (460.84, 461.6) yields 461.110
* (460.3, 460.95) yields 460.367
